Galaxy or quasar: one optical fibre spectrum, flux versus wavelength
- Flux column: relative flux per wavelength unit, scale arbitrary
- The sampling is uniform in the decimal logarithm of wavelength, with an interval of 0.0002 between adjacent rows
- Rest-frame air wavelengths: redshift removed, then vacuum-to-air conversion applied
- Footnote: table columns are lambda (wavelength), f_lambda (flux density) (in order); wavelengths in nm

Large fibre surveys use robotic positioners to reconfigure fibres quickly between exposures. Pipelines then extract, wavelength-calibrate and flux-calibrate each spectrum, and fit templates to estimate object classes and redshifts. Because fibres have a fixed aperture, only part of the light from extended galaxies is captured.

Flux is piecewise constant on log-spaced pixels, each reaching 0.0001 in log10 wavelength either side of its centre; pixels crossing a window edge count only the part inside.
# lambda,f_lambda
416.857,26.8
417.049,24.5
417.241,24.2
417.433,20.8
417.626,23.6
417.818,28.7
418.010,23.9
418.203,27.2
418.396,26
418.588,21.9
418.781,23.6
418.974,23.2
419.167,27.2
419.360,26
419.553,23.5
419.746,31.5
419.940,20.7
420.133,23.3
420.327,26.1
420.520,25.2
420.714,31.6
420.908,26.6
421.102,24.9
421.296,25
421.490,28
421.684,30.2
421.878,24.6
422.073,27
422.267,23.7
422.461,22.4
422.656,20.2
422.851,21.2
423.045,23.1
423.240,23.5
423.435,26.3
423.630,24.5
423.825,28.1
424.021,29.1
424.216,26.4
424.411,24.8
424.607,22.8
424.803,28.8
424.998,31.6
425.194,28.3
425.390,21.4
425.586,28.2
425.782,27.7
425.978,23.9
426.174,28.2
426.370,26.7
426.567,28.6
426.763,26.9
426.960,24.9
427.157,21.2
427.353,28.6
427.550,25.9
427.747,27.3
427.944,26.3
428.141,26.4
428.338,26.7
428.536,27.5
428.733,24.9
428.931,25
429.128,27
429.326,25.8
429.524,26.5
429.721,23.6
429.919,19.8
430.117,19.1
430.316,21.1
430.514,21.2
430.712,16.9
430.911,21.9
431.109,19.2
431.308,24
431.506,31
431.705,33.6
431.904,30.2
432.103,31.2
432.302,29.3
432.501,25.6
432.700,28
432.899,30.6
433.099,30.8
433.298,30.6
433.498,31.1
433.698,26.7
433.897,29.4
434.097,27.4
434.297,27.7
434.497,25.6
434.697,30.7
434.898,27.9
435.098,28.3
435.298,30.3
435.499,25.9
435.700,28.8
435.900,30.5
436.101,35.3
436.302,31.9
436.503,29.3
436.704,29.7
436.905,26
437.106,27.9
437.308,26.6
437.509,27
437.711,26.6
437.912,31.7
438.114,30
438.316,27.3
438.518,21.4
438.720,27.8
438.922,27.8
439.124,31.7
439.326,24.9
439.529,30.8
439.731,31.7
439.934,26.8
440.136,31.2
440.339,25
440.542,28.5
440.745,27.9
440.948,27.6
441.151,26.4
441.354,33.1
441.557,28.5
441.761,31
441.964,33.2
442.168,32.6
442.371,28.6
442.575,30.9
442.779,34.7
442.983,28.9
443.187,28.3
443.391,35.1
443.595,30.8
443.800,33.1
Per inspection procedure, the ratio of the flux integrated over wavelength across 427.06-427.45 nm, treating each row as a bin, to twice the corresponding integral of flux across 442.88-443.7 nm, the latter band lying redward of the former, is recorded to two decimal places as 0.19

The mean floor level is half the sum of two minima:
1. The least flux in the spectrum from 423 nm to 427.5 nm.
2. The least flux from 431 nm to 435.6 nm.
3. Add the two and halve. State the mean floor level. 20.2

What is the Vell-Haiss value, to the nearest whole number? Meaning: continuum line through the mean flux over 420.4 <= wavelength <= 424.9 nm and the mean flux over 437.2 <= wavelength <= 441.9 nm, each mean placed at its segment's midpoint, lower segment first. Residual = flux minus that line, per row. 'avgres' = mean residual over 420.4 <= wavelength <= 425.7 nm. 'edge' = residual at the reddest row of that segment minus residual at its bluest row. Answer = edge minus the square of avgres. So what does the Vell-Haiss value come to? 2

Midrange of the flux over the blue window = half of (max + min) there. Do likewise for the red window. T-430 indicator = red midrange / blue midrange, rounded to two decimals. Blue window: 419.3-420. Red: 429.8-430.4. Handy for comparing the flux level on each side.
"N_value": 0.77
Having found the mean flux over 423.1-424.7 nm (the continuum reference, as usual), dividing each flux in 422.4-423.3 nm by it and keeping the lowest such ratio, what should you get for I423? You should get 0.79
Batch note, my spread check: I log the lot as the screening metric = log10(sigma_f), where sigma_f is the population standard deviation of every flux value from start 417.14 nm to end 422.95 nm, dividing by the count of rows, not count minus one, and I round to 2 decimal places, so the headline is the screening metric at 0.47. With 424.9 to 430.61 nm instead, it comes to 0.47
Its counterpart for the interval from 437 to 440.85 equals 0.42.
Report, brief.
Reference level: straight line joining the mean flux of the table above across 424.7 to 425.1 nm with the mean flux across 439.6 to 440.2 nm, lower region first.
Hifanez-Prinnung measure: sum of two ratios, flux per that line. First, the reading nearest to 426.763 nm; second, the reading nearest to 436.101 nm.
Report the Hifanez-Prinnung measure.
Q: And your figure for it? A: 2.07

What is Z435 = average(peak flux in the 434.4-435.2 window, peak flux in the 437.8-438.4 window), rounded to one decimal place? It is 31.2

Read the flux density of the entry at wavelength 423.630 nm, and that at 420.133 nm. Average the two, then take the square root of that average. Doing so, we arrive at 4.89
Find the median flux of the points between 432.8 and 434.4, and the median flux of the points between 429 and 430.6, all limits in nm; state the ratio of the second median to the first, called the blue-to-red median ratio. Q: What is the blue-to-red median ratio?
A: 0.75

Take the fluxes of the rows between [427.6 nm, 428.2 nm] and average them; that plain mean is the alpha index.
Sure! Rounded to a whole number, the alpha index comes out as 27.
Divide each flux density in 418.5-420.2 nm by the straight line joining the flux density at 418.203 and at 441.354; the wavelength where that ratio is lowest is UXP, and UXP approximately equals 419.940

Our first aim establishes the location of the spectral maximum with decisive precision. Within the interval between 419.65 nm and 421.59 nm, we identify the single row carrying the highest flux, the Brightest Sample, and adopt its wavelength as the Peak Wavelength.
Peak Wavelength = 420.714 nm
